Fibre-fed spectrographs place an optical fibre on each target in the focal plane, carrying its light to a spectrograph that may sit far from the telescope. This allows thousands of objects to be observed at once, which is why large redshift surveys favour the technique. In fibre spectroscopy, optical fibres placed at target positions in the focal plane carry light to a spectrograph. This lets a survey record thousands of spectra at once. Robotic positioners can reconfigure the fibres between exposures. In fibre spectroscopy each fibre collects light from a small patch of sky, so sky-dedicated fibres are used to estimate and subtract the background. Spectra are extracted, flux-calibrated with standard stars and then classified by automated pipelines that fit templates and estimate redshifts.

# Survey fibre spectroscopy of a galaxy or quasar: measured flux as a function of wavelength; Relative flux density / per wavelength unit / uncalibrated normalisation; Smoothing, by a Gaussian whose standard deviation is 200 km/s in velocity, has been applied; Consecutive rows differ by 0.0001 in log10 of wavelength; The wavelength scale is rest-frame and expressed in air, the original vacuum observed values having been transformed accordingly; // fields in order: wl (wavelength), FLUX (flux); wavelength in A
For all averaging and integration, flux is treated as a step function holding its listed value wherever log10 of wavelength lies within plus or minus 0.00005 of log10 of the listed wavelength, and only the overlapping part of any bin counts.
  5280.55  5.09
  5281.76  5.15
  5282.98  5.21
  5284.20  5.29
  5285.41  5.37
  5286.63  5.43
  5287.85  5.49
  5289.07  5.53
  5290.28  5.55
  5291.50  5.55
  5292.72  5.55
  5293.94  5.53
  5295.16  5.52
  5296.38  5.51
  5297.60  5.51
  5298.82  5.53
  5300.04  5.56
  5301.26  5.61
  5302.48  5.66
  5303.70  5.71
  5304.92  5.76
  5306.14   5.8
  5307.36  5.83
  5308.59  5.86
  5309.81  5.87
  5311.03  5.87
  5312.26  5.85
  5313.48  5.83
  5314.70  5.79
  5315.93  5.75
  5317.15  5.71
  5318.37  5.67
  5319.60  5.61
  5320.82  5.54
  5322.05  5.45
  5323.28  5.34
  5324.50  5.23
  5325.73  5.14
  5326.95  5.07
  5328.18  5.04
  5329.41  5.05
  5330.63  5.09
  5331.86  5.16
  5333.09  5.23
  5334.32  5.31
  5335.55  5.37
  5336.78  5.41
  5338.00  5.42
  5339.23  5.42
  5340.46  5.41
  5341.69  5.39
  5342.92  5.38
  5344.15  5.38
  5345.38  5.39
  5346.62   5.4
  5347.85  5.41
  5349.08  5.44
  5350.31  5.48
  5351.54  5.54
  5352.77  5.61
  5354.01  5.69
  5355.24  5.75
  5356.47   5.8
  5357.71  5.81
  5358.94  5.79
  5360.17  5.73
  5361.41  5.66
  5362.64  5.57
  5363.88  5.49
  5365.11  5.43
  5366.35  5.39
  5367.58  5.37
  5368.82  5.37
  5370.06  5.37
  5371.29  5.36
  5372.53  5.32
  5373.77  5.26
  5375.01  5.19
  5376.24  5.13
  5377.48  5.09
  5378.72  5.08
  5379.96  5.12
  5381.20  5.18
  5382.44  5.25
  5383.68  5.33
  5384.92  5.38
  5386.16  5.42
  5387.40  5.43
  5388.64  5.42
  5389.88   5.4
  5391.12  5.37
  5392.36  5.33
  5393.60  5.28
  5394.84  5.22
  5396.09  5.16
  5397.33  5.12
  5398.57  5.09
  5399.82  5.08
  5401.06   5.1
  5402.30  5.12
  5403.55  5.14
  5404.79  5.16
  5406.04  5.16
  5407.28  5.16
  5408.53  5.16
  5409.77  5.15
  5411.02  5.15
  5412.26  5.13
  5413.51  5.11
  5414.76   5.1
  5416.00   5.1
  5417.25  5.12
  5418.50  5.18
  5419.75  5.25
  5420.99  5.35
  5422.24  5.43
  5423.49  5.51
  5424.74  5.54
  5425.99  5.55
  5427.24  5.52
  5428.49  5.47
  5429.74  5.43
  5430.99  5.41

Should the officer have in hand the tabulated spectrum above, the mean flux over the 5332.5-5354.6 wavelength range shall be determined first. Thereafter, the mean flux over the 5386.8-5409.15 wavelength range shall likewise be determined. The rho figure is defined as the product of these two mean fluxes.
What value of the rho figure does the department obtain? 28.3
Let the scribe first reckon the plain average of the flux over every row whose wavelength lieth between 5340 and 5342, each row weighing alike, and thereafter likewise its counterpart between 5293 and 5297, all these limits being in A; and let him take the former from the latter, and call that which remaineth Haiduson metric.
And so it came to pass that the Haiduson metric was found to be 0.12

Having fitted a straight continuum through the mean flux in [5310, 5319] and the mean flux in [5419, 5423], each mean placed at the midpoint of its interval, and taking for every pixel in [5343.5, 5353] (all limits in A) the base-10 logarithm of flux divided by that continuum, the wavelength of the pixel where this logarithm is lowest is 5344.15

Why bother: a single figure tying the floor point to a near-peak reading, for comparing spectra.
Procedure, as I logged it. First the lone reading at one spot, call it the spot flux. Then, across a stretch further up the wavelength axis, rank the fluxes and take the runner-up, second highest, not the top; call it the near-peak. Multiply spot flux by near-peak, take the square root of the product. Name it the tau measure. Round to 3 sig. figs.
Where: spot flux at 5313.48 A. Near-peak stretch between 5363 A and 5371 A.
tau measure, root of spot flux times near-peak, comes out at 5.63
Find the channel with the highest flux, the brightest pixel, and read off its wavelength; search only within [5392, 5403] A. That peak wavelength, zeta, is 5392.36 A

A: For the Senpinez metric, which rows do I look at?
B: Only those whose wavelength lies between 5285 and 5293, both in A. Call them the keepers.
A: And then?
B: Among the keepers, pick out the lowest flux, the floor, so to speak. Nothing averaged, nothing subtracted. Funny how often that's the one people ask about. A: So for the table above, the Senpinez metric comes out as 5.37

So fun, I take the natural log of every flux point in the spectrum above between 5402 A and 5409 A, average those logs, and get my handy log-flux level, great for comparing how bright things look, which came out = 1.64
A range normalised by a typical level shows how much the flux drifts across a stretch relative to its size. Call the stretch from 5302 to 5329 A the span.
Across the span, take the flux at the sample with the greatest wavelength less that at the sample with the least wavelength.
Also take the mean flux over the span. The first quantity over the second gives -0.11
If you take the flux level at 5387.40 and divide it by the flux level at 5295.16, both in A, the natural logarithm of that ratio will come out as -0.016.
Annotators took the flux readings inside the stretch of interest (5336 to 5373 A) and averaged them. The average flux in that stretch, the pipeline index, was 5.50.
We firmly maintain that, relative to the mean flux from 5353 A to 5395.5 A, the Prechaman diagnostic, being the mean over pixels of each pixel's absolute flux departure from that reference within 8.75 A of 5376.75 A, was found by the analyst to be 0.160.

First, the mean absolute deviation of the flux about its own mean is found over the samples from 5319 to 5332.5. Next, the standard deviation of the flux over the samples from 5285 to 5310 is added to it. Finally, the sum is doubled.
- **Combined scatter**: 0.63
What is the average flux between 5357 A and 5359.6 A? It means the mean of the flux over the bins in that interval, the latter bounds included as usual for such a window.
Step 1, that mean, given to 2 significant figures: 5.8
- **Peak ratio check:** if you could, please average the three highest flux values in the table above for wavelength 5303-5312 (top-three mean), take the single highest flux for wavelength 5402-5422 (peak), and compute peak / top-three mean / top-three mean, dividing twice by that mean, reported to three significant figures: 0.155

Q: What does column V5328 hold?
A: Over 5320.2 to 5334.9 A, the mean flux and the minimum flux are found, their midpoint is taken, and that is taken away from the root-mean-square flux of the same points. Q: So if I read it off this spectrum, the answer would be 0.09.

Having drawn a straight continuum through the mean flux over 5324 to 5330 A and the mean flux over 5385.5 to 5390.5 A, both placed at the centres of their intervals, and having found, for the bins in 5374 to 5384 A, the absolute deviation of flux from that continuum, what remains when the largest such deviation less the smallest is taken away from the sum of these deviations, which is 1.4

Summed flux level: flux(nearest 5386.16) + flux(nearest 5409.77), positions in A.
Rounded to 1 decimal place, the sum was 10.6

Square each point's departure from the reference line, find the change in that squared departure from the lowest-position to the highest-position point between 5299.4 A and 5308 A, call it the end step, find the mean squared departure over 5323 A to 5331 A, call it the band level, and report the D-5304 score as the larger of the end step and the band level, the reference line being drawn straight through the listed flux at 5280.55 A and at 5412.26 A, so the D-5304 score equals 0.32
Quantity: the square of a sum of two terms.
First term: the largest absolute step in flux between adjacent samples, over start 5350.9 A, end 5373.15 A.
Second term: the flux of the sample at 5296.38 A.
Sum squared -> 31.4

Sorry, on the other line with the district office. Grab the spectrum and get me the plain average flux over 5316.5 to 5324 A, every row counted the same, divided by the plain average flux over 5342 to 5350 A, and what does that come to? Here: 1.028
